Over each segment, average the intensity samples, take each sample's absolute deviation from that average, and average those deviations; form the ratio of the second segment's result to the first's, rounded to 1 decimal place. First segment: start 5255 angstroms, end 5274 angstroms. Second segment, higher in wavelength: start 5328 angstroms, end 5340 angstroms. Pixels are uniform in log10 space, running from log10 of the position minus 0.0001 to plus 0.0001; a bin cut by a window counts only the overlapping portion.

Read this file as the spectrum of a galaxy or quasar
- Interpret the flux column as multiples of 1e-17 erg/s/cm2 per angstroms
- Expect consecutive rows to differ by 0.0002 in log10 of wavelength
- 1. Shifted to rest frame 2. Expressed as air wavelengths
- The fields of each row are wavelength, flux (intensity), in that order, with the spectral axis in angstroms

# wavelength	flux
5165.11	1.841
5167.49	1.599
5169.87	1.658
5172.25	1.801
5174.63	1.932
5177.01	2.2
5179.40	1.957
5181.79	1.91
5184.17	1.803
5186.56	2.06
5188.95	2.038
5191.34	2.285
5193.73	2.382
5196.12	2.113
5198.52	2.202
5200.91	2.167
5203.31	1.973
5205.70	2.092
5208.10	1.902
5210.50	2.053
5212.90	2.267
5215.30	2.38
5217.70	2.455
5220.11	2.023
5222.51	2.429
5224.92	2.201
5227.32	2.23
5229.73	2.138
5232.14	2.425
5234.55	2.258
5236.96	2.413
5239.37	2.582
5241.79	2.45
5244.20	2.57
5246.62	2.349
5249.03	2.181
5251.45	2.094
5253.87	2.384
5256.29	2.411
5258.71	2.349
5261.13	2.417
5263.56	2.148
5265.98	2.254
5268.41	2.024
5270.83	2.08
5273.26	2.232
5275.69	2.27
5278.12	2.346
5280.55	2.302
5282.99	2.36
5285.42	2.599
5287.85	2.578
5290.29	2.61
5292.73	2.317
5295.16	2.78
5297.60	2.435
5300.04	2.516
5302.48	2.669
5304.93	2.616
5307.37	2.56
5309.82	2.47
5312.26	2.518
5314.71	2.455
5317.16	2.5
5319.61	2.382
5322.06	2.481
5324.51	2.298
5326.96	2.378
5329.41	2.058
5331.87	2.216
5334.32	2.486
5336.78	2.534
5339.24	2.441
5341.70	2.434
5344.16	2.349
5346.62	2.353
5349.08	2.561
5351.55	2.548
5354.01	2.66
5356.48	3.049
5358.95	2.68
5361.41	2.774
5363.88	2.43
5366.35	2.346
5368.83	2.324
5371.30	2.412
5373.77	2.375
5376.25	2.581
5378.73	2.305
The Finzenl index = 1.4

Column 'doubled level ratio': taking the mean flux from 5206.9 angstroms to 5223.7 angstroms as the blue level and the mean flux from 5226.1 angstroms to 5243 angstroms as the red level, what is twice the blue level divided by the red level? 1.88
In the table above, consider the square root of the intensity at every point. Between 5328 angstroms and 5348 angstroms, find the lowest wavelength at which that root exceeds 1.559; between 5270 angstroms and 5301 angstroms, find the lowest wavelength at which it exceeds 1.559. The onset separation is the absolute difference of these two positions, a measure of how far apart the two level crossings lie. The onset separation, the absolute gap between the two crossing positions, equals 48.9 angstroms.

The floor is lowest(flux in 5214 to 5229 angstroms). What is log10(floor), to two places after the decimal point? 0.31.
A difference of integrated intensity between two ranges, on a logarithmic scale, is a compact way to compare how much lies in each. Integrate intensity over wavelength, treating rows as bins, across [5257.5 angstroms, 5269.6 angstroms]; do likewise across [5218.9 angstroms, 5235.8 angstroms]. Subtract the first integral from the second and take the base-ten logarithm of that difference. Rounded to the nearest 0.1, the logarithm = 1.0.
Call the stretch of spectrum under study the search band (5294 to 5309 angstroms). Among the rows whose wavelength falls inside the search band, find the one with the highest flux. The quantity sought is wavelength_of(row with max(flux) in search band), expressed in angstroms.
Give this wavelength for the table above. 5295.16 angstroms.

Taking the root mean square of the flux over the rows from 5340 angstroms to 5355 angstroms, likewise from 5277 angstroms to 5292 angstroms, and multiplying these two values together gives 6.1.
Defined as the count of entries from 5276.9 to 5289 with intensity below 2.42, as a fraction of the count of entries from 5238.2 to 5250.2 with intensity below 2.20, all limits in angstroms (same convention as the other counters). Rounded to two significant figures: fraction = 3.0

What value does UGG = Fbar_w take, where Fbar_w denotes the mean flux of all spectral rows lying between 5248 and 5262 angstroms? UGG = 2.31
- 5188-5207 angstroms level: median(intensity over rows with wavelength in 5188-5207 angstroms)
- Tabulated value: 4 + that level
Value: 6.1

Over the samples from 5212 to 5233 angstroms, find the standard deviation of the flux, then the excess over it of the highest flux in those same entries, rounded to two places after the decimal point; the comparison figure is 2.31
